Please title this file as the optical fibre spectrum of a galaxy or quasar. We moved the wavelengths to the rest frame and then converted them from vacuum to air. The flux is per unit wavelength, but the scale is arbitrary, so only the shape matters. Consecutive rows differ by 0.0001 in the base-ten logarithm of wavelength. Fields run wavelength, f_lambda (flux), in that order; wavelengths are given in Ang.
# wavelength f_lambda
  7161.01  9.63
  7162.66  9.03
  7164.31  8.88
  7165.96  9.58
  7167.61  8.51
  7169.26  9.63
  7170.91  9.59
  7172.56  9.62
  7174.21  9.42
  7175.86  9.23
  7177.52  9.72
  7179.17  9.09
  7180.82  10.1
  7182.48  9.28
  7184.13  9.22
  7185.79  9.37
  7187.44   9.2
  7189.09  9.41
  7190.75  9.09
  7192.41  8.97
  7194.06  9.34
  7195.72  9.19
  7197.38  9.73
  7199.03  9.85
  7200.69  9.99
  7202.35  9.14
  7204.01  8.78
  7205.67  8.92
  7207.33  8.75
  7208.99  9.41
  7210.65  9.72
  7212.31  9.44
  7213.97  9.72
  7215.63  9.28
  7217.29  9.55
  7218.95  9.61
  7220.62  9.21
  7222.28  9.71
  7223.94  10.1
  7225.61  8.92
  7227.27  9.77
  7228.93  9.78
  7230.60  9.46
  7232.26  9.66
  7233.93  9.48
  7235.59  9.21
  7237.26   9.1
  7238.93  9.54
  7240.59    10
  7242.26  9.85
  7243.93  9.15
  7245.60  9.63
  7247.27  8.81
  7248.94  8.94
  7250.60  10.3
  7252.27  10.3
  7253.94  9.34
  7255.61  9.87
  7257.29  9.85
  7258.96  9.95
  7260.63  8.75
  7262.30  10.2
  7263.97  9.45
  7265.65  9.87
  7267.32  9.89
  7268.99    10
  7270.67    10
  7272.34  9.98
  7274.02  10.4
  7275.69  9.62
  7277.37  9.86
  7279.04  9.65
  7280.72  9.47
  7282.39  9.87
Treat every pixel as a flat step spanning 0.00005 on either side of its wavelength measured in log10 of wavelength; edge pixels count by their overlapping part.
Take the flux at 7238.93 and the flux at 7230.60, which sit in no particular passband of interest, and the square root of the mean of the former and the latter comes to 3.08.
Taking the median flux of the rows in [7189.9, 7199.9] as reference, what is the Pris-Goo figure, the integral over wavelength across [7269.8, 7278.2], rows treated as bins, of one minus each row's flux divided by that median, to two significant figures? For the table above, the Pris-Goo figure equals -0.64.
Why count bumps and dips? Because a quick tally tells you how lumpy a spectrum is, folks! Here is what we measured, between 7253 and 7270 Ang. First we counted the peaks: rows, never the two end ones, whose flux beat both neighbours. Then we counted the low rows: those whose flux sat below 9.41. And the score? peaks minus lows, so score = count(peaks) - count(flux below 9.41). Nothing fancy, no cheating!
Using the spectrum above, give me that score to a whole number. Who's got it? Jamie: 1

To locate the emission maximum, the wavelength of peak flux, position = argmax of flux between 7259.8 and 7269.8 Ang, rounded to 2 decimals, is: 7262.30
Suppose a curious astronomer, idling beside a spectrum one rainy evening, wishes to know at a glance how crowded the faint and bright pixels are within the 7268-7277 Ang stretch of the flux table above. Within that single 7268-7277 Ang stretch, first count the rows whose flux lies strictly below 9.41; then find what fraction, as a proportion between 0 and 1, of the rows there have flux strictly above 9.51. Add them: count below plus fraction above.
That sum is 1.0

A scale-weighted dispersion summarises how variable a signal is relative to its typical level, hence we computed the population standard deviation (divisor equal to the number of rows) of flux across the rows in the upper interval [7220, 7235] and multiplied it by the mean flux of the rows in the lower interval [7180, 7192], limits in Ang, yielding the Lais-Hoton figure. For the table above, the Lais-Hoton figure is 3.1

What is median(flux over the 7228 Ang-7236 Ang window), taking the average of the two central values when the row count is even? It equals 9.48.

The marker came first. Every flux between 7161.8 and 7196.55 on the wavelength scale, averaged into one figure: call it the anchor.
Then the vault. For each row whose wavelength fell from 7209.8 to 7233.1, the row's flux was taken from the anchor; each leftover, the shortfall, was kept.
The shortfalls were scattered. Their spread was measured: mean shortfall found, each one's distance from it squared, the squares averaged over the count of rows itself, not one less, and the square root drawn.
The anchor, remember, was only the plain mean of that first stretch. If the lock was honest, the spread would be 0.28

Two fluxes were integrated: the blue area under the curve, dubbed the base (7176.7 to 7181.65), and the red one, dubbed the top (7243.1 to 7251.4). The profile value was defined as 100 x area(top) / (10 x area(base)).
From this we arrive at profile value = 16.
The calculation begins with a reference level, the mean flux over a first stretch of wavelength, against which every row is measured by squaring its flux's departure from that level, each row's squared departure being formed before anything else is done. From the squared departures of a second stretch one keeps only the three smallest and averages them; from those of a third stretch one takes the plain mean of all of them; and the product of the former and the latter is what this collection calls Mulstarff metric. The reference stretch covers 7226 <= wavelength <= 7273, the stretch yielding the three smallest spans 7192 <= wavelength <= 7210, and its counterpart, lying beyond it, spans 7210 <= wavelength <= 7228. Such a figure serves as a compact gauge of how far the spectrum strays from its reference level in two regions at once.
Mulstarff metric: 0.0036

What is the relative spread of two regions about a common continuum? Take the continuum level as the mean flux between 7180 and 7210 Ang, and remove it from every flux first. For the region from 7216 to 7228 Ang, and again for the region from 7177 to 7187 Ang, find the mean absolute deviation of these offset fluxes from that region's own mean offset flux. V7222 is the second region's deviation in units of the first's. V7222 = 1.1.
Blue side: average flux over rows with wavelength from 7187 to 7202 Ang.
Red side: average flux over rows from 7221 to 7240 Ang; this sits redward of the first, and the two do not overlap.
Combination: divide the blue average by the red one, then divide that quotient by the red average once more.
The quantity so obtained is 0.104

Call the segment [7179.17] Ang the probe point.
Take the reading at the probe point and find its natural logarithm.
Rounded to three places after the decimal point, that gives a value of 2.207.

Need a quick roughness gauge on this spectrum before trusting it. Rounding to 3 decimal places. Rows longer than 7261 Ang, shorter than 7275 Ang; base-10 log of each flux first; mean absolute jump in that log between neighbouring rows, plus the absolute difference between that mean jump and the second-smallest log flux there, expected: 0.994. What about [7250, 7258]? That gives 0.993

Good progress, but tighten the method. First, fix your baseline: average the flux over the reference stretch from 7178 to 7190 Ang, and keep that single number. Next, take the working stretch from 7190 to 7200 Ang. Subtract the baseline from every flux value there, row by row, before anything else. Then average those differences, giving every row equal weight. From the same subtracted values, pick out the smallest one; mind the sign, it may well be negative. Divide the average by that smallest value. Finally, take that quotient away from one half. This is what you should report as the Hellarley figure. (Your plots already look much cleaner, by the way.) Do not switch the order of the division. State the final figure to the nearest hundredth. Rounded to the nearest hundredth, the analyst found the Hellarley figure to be 0.45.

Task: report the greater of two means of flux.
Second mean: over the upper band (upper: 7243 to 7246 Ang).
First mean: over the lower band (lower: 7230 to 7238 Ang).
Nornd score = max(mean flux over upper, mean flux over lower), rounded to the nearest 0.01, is 9.39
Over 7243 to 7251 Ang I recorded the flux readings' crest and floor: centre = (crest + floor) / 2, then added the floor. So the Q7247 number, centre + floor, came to 18.4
